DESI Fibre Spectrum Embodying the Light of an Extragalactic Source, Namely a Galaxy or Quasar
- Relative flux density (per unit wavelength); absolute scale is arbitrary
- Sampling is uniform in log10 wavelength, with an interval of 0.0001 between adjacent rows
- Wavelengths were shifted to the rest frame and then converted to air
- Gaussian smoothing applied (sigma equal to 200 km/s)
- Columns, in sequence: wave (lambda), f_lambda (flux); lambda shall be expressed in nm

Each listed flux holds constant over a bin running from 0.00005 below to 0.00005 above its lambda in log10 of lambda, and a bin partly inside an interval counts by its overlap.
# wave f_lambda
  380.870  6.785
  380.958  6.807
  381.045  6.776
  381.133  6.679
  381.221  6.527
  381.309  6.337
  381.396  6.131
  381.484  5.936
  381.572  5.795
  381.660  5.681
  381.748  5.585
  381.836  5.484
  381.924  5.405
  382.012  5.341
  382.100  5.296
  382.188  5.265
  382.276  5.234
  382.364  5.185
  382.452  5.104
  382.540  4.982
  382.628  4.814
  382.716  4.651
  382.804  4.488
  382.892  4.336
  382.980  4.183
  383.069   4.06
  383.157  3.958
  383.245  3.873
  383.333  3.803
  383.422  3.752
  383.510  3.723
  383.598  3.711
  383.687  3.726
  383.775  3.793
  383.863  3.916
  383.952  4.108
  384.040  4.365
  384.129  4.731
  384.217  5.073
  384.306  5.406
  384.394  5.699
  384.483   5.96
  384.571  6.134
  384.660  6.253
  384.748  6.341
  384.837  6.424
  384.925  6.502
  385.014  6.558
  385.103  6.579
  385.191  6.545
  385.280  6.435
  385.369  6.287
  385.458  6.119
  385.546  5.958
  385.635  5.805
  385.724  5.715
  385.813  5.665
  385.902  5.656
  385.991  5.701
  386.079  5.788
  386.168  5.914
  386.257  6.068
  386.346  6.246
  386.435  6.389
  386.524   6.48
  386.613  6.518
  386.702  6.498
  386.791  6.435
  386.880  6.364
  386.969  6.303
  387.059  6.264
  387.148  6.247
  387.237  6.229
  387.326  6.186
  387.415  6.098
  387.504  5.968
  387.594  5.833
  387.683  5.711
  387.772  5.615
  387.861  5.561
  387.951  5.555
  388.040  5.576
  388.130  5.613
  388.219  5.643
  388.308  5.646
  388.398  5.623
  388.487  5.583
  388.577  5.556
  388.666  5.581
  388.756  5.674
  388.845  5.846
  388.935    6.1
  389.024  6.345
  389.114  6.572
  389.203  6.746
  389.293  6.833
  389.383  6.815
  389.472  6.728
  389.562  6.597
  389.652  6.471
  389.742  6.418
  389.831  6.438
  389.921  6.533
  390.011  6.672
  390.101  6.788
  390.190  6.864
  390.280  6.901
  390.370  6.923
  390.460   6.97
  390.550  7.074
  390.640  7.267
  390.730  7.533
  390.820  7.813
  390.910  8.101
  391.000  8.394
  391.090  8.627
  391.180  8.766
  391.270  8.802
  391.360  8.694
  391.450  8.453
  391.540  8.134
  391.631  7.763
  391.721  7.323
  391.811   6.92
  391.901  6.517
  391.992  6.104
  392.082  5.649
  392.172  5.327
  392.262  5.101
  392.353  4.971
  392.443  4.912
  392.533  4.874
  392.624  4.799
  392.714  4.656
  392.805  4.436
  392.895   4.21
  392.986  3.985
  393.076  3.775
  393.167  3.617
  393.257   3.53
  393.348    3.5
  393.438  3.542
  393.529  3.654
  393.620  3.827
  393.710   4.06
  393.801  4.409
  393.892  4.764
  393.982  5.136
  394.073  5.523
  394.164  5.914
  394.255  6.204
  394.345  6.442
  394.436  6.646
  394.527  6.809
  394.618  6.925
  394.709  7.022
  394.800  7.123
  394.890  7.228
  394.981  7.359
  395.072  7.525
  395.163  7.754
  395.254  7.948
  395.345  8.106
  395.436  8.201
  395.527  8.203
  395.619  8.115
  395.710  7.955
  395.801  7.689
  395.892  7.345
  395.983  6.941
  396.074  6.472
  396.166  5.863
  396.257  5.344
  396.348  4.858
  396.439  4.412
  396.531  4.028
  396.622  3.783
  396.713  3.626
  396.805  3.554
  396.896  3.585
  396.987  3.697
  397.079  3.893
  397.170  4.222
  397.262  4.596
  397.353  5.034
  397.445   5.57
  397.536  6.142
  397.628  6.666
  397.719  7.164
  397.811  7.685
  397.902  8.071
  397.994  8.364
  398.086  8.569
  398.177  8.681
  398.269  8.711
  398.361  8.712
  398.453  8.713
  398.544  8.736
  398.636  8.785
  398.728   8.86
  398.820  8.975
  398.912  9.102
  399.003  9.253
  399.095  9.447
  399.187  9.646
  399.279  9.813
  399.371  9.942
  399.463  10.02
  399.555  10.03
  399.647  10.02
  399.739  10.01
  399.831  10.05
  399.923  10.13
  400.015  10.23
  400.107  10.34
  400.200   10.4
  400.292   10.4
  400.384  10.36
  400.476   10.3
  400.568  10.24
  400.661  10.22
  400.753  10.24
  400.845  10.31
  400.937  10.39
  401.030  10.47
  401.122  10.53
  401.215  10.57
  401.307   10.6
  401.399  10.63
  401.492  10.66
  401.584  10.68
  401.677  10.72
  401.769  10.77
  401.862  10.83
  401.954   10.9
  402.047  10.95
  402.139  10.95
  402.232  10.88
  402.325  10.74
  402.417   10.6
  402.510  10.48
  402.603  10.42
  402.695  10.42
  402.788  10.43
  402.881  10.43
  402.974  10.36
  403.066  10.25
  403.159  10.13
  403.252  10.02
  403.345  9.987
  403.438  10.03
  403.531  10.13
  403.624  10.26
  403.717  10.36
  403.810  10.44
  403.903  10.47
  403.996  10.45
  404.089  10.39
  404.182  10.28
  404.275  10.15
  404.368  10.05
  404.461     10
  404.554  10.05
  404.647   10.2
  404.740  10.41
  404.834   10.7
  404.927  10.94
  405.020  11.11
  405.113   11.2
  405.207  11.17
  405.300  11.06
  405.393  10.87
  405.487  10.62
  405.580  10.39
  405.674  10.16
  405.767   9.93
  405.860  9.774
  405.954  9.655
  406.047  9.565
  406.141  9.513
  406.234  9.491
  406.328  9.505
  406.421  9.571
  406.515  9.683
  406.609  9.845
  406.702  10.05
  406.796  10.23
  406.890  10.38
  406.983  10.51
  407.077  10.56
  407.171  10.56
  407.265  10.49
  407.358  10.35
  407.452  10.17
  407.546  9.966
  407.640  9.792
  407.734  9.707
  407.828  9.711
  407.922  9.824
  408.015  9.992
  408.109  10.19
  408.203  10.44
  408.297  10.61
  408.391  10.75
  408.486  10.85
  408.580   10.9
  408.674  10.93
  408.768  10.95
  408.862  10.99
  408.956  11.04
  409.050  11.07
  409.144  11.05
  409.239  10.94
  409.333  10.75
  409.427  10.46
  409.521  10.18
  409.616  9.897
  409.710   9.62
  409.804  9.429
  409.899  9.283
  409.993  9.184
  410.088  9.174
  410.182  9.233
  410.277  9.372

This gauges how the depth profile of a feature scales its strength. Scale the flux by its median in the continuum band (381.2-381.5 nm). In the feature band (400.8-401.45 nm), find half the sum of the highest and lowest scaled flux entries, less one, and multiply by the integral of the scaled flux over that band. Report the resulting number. 0.74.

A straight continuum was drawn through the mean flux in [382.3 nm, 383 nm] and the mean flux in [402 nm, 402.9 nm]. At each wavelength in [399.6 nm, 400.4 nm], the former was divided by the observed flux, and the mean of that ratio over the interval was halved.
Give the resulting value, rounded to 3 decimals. 0.485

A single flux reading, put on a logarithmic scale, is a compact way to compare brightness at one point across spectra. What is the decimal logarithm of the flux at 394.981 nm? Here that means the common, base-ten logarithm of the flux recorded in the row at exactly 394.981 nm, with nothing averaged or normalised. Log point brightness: 0.87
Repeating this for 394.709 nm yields 0.85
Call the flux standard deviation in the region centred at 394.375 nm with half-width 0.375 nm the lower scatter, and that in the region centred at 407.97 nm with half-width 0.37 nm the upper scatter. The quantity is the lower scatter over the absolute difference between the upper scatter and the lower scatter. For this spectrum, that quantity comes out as 2.9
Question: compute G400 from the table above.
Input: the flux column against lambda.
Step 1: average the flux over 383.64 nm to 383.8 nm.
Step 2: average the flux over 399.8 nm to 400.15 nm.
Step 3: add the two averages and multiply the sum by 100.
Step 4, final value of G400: 1395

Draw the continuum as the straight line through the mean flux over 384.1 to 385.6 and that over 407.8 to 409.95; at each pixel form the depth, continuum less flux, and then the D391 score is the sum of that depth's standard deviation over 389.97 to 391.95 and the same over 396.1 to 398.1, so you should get 2.3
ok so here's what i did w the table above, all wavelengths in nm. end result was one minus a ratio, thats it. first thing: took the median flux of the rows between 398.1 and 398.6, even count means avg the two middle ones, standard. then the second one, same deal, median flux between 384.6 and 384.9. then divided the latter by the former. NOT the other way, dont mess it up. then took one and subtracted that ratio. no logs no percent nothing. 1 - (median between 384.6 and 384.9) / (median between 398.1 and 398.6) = 0.27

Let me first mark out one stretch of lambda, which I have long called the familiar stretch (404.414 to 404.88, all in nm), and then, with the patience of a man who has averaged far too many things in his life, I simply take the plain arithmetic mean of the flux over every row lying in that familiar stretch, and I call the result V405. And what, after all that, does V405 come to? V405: 10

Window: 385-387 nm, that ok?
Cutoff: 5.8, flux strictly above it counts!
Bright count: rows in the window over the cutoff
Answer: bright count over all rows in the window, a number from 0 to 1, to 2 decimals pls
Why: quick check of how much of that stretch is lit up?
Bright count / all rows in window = 0.78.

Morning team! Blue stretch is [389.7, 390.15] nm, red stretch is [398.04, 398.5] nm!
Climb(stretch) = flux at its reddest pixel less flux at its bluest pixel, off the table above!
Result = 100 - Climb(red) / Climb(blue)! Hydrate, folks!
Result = 99.6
